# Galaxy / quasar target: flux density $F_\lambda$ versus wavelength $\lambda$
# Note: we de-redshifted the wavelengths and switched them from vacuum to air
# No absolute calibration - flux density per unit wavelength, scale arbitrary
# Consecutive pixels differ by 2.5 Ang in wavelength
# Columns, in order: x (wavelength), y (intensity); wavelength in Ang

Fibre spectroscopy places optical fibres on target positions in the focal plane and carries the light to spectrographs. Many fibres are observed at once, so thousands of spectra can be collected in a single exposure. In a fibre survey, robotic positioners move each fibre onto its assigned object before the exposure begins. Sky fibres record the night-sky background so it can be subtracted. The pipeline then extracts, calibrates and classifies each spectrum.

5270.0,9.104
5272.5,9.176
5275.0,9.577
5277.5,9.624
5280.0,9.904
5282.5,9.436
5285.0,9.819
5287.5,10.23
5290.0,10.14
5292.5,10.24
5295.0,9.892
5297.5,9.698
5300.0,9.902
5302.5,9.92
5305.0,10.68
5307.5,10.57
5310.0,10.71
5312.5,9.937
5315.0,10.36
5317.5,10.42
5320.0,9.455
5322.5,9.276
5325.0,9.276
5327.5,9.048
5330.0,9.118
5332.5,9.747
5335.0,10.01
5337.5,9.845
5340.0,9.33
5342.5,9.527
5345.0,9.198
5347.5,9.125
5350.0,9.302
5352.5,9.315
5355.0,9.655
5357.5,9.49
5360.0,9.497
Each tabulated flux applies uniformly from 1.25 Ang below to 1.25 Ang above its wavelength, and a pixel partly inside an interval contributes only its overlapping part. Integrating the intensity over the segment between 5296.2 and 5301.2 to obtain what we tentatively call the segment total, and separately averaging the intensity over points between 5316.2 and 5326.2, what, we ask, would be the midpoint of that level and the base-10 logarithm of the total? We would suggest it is 5.65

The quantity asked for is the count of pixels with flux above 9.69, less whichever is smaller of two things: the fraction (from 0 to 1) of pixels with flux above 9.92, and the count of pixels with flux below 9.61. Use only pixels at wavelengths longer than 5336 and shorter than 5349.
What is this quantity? 1.0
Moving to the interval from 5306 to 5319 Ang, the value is 5.0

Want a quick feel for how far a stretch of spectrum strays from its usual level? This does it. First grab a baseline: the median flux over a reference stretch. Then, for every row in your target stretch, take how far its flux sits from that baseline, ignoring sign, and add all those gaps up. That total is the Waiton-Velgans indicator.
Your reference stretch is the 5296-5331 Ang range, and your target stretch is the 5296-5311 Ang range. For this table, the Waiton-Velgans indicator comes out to 2.46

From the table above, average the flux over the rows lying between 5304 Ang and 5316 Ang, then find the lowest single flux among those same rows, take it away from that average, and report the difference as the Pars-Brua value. 0.51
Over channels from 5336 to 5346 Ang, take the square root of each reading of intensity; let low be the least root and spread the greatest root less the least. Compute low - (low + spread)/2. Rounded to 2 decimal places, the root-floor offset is 1.46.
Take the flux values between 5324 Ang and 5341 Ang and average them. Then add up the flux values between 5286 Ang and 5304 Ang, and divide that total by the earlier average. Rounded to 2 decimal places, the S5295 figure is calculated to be 7.38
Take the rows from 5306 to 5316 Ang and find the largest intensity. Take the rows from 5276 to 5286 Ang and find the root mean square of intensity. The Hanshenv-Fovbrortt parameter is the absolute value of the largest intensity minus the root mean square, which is 1.01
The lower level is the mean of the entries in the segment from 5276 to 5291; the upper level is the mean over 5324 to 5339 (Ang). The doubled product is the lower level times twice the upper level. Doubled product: 187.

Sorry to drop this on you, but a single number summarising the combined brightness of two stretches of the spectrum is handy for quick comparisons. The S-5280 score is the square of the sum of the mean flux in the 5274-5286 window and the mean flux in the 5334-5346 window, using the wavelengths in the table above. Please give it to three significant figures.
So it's 371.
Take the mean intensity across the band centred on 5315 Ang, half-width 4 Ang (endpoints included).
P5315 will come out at 10.2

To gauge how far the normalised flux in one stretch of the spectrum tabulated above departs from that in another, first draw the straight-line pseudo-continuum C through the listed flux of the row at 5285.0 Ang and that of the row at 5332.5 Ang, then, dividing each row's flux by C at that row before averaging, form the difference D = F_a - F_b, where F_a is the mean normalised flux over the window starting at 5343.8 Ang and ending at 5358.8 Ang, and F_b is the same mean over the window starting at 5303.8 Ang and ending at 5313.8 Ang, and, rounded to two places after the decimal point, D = -0.11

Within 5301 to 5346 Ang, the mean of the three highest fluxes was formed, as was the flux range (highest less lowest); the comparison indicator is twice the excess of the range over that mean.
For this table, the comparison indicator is -18.0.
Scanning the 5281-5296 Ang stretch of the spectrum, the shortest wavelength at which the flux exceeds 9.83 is 5287.5 Ang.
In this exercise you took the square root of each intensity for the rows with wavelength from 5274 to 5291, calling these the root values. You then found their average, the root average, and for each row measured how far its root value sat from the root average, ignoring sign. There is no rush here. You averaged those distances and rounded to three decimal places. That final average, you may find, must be 0.037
